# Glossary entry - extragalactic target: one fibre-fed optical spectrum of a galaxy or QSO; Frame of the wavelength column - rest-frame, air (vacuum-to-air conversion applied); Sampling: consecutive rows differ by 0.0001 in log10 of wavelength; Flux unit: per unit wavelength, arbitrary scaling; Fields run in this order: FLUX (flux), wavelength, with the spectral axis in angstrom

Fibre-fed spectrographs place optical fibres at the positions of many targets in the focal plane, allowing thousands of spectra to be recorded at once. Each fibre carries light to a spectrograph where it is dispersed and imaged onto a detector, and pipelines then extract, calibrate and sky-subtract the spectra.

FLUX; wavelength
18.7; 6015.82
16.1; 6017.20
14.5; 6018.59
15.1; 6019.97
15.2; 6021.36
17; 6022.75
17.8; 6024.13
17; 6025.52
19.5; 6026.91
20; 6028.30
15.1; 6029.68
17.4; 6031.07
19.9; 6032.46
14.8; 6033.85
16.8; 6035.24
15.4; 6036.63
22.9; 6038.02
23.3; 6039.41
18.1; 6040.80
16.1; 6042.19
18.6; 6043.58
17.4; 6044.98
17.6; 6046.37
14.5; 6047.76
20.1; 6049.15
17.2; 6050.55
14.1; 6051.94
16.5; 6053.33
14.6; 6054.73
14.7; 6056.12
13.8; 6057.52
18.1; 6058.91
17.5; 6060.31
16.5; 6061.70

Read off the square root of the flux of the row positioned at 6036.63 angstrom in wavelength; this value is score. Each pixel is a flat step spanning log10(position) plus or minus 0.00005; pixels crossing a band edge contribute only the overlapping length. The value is 3.92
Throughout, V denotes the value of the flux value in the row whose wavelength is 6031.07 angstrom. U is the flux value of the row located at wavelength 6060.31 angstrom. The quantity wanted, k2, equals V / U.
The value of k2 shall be 0.99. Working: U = 17.5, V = 17.4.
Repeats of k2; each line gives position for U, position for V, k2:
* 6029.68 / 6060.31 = 1.16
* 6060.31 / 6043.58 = 1.06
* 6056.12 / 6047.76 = 0.99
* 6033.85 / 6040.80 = 1.22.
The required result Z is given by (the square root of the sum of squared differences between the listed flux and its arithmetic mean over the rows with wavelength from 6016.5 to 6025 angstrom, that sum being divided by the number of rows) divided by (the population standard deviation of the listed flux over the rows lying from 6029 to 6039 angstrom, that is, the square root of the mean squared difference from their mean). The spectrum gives 0.4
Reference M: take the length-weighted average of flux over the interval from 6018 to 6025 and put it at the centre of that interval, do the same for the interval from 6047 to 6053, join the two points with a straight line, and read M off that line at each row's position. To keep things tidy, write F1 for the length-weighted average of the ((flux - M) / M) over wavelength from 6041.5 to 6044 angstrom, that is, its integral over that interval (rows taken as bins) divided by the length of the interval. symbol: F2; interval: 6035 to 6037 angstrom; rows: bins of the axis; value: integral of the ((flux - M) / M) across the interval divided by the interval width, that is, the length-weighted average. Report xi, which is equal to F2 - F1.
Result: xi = -0.1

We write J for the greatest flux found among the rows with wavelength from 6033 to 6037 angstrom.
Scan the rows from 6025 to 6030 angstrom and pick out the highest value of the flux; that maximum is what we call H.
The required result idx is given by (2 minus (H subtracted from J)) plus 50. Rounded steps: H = 20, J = 16.8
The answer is 55.2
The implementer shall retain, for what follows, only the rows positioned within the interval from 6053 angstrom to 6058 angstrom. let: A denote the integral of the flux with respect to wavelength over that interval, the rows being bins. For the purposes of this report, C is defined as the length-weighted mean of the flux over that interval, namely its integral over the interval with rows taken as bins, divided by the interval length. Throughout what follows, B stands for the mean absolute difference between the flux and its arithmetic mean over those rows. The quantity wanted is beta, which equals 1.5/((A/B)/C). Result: 0.2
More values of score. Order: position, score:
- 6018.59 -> 3.81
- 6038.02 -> 4.79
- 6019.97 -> 3.89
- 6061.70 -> 4.06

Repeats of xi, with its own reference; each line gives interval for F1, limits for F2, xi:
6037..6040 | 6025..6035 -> -0.3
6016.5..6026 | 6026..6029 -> 0.2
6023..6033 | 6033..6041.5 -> 0.0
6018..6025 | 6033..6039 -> 0.1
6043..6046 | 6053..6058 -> -0.2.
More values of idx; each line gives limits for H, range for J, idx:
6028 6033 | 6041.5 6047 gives 53.4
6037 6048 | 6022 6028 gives 55.8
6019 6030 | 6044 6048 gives 54.4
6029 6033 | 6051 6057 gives 55.4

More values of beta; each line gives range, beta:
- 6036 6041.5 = 0.9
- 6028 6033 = 0.6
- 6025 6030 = 0.6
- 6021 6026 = 0.2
